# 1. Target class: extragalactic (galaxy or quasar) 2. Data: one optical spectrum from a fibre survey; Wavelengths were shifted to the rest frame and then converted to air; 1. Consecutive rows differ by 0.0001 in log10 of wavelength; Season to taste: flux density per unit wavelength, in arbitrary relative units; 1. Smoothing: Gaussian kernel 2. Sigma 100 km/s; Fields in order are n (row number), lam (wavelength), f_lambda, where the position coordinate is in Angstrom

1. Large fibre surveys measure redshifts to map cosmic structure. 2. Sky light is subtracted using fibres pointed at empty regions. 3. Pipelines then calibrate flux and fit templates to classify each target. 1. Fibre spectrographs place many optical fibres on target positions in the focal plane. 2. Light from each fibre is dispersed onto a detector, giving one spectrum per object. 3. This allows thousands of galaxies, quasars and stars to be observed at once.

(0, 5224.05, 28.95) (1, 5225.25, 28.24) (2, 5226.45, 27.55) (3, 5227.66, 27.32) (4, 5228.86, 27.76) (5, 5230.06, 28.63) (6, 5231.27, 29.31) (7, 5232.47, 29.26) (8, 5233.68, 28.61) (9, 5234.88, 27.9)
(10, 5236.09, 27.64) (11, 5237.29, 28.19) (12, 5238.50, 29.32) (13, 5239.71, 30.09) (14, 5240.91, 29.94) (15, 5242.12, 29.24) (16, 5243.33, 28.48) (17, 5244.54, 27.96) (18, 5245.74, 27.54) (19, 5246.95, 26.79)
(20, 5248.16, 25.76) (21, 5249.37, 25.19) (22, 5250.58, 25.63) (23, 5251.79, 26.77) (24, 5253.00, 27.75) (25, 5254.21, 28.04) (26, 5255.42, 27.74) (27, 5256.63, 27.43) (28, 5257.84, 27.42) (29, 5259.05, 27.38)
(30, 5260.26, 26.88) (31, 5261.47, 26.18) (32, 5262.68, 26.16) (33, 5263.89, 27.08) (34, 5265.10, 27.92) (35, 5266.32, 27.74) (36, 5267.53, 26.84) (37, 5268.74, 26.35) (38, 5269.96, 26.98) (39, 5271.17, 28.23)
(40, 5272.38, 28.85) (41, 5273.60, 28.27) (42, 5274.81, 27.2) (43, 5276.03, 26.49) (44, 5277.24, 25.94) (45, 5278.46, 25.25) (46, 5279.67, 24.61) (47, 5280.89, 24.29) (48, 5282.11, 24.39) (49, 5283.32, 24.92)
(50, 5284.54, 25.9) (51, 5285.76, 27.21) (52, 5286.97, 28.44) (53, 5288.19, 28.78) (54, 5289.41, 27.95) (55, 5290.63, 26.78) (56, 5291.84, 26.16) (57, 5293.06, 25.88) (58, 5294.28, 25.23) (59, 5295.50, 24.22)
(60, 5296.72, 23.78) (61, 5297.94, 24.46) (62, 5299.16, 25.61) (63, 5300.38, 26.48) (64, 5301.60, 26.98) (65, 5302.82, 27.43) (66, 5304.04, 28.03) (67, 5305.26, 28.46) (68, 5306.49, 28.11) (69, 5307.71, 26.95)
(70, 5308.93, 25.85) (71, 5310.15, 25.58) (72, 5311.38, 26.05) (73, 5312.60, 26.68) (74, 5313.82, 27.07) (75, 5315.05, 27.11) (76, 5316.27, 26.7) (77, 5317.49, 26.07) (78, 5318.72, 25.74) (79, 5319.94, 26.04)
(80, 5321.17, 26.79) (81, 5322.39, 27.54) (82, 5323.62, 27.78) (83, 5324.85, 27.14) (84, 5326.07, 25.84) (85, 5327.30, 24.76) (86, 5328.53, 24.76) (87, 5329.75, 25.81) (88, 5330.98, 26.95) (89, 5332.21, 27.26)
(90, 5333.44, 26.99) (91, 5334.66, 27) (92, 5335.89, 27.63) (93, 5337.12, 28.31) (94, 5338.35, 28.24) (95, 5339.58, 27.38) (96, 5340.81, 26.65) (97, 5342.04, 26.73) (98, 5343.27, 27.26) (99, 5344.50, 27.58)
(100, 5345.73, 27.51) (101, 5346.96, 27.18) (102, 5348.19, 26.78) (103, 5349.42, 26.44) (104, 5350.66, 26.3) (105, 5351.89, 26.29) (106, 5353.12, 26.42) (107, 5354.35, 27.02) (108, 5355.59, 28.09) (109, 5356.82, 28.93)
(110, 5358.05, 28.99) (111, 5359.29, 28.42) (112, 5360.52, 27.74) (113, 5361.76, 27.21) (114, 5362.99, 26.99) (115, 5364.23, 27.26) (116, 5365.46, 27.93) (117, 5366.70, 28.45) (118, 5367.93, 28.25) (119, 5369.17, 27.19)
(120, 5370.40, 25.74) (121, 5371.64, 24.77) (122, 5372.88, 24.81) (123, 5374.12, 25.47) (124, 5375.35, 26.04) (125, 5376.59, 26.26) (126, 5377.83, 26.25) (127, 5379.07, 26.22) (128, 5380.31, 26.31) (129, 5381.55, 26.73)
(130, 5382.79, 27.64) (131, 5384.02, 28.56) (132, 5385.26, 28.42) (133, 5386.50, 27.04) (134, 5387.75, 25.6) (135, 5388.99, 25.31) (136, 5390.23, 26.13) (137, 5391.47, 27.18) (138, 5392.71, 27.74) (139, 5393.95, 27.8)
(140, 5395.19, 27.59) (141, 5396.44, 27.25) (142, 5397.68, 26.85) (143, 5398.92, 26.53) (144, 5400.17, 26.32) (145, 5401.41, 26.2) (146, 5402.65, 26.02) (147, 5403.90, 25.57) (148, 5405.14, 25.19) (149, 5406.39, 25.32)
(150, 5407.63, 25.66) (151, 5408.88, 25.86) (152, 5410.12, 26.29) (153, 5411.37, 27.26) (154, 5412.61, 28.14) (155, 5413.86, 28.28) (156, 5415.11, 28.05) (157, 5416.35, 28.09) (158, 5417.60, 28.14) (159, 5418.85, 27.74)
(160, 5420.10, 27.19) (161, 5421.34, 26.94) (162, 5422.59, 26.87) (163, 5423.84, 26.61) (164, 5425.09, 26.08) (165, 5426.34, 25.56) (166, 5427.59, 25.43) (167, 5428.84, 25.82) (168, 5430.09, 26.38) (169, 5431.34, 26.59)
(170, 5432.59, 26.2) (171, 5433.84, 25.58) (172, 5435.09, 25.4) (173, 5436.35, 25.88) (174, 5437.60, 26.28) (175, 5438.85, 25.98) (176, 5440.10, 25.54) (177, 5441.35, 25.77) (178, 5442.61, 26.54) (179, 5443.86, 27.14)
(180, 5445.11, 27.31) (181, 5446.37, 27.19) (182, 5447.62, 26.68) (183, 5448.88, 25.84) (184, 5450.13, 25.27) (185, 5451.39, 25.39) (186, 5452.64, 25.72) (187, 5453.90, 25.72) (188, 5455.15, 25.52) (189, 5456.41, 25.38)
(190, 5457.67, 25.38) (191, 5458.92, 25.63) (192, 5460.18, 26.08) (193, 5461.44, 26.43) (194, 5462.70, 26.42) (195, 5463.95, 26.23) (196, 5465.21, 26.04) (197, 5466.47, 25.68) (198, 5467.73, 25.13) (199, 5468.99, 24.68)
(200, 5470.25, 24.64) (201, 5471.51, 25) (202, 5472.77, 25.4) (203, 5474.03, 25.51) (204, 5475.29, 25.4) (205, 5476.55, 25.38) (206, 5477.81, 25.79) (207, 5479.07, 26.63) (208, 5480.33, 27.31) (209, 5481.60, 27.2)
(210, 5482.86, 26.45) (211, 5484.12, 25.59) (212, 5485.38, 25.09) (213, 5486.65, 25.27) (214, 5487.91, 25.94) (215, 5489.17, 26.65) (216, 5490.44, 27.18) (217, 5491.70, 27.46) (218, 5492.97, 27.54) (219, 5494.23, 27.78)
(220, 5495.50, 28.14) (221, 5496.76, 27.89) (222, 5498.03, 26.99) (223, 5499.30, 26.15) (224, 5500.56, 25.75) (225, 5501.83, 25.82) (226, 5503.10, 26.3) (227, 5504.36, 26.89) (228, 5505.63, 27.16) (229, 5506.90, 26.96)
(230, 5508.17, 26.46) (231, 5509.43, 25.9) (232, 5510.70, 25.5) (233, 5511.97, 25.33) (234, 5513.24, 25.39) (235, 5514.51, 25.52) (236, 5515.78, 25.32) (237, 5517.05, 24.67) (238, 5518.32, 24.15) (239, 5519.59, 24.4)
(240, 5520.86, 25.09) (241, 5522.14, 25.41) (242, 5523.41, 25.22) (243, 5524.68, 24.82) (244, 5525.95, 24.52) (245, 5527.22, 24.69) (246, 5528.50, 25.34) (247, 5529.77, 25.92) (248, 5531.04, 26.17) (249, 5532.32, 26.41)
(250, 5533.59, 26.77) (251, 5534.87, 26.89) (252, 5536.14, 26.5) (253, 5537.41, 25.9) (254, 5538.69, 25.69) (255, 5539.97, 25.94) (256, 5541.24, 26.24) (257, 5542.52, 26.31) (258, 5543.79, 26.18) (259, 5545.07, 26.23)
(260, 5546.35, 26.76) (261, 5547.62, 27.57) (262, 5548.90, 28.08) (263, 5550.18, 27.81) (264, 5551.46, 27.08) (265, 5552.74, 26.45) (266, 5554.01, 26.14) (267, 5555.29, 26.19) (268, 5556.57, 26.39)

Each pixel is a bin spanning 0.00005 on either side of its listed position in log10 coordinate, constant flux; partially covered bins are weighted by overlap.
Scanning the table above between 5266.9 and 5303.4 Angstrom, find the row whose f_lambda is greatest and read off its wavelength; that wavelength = 5272.38 Angstrom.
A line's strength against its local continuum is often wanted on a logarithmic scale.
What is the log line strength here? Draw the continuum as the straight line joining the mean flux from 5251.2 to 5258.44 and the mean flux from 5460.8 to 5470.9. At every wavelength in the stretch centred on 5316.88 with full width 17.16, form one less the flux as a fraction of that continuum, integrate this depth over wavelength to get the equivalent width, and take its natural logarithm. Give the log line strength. -1.4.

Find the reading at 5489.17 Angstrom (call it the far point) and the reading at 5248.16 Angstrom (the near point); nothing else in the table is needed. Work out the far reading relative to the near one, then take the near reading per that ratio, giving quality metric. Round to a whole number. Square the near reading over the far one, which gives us 25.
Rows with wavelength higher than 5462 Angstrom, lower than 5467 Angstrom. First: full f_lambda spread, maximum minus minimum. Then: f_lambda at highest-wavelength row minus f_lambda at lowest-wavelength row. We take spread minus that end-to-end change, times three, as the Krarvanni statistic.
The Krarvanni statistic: 4.4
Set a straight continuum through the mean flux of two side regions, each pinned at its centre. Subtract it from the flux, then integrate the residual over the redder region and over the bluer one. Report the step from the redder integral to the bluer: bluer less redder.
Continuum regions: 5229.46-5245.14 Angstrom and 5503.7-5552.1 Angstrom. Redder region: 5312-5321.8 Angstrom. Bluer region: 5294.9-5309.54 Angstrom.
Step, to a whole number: -12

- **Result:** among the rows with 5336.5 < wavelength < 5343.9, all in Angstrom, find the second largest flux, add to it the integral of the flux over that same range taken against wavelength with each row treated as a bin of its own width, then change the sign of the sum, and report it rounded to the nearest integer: -231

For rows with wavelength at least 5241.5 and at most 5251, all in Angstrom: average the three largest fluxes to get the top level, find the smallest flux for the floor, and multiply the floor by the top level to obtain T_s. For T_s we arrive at 719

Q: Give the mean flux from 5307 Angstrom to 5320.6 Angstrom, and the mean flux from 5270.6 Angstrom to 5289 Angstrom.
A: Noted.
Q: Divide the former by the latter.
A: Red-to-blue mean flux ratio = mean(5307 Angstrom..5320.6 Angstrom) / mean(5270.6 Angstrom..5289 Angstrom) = 0.99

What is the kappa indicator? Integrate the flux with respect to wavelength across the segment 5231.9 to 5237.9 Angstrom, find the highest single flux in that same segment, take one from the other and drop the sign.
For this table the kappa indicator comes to 141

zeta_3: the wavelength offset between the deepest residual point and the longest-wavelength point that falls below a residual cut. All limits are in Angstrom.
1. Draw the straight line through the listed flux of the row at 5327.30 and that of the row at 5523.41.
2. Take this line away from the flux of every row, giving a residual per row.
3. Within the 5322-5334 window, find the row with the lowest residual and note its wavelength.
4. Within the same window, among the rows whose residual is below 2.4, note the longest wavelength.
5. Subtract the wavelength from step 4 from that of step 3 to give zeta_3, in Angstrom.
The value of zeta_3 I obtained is -4.9 Angstrom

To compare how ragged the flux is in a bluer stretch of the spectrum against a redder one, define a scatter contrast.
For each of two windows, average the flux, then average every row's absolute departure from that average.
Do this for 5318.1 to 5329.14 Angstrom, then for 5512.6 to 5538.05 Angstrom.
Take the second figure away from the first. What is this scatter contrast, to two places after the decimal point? 0.29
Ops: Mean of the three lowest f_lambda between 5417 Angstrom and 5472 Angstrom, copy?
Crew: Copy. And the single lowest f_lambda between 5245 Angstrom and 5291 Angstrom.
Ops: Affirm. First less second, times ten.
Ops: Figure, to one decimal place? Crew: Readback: 4.8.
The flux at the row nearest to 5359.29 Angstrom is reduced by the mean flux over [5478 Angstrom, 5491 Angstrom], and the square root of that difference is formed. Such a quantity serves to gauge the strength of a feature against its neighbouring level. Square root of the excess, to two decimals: 1.45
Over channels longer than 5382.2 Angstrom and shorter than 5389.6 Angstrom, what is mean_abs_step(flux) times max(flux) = 24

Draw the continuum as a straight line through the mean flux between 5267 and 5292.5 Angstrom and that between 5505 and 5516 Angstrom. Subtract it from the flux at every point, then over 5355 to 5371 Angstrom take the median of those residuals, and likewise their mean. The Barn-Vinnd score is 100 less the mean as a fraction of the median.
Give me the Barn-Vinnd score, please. 99.1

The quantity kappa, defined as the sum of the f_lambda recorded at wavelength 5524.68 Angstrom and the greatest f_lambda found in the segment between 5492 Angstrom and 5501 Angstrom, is 53.0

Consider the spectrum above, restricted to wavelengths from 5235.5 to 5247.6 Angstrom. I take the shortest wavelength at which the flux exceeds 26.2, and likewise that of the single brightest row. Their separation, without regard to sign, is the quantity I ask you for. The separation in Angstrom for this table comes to 3.6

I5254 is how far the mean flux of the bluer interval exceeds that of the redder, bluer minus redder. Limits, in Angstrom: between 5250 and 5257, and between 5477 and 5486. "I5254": 0.9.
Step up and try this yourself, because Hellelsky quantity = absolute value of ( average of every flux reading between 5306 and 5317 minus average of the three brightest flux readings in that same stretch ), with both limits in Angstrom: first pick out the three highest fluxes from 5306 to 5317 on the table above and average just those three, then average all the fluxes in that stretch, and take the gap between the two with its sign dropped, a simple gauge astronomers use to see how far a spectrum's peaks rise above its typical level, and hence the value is 0.8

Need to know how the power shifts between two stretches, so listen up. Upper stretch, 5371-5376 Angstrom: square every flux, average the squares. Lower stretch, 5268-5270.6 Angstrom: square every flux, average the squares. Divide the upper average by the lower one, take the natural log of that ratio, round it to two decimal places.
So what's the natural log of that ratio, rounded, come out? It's -0.11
